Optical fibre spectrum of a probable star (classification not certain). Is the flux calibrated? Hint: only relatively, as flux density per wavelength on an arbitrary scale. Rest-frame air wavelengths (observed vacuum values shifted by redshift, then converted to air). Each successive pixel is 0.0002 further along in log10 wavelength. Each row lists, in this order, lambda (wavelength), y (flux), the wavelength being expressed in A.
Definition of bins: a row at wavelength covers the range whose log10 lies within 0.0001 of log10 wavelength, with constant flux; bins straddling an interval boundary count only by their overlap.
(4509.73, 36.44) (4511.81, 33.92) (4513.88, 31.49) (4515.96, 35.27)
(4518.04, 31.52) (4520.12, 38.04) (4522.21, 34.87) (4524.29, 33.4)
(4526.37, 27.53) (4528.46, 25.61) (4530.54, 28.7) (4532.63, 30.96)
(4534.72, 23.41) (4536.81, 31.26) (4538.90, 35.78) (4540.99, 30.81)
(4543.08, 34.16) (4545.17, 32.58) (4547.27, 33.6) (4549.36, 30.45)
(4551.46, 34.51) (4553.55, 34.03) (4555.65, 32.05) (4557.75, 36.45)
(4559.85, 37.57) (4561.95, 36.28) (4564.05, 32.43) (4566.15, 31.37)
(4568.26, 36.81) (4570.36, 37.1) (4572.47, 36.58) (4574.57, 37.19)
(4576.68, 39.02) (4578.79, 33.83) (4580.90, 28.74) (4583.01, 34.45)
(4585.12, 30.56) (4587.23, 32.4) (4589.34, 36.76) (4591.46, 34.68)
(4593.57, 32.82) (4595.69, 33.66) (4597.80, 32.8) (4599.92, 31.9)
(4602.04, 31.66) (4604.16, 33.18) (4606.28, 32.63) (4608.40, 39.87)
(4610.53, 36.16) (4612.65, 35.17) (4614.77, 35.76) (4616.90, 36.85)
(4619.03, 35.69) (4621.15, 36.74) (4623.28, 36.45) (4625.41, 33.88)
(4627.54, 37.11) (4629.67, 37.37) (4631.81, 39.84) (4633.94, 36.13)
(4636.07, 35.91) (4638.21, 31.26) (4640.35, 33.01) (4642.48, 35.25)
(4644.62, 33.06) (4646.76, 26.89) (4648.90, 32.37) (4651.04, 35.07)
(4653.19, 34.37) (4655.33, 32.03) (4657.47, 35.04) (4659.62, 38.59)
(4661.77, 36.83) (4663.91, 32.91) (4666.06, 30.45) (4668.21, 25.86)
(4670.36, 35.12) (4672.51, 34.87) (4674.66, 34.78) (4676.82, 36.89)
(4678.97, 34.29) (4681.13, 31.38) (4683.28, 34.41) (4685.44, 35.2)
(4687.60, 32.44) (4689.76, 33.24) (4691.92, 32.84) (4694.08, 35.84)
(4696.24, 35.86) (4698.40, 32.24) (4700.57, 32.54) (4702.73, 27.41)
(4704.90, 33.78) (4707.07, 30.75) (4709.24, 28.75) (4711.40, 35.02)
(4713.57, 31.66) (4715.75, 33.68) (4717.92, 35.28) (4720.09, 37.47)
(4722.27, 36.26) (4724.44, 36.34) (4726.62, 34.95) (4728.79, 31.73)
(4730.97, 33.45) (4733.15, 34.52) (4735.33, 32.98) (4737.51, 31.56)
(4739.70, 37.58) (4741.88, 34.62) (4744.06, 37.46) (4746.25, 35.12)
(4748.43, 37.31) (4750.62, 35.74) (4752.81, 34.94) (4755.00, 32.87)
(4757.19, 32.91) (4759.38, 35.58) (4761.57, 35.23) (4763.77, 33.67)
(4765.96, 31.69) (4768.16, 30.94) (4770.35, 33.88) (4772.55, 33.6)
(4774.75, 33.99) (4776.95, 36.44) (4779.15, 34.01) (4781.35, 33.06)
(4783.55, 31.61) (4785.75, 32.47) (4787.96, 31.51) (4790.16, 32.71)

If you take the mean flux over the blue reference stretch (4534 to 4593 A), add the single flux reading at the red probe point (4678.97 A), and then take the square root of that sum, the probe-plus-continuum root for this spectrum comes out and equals 8.25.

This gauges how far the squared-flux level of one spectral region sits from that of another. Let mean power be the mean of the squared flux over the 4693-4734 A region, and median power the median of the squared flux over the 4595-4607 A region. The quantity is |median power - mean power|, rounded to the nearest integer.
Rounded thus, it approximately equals 62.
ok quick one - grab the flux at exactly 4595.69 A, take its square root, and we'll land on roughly 5.80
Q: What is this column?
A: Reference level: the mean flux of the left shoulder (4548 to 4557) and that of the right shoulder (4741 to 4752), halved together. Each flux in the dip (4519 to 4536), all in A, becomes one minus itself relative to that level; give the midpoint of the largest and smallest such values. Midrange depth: 0.11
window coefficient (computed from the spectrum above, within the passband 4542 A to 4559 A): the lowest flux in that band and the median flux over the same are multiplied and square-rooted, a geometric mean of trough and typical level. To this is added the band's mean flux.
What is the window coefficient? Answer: 65.6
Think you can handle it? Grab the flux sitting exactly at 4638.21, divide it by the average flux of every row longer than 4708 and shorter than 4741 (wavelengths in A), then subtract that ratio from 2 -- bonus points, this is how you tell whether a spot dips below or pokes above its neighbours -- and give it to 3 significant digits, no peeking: 1.08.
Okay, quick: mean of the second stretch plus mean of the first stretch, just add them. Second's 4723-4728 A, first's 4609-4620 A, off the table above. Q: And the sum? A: 71.6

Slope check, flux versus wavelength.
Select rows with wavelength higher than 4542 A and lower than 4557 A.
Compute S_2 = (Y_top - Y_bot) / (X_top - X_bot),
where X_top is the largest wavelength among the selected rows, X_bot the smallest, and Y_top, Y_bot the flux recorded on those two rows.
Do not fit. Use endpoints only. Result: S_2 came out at -0.168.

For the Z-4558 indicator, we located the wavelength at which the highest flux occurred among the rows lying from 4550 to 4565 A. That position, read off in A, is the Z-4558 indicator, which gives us 4559.85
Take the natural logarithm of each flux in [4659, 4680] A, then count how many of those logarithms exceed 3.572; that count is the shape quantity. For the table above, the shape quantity 3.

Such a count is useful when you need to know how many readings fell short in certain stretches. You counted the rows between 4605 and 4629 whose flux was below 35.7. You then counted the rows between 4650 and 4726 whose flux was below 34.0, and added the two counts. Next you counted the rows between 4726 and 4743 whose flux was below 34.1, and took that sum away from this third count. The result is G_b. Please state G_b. -16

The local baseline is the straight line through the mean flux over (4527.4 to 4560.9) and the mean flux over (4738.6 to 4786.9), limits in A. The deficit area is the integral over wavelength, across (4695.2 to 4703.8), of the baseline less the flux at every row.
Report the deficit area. 14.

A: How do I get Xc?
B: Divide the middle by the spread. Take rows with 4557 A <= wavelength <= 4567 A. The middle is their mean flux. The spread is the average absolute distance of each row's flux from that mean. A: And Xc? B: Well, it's 15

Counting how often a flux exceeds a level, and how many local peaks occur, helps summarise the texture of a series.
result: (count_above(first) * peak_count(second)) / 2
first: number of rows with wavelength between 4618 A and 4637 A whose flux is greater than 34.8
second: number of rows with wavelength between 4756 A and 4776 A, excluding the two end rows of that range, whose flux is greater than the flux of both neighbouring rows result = 8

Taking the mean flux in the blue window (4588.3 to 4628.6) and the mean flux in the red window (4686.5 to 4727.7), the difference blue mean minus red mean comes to 1.4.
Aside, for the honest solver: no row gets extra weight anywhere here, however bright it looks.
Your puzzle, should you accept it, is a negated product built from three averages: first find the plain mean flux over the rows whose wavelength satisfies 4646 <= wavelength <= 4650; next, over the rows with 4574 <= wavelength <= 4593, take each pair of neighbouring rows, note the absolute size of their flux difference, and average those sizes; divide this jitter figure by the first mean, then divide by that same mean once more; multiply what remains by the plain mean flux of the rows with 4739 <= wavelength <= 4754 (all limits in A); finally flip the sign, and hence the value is -0.15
